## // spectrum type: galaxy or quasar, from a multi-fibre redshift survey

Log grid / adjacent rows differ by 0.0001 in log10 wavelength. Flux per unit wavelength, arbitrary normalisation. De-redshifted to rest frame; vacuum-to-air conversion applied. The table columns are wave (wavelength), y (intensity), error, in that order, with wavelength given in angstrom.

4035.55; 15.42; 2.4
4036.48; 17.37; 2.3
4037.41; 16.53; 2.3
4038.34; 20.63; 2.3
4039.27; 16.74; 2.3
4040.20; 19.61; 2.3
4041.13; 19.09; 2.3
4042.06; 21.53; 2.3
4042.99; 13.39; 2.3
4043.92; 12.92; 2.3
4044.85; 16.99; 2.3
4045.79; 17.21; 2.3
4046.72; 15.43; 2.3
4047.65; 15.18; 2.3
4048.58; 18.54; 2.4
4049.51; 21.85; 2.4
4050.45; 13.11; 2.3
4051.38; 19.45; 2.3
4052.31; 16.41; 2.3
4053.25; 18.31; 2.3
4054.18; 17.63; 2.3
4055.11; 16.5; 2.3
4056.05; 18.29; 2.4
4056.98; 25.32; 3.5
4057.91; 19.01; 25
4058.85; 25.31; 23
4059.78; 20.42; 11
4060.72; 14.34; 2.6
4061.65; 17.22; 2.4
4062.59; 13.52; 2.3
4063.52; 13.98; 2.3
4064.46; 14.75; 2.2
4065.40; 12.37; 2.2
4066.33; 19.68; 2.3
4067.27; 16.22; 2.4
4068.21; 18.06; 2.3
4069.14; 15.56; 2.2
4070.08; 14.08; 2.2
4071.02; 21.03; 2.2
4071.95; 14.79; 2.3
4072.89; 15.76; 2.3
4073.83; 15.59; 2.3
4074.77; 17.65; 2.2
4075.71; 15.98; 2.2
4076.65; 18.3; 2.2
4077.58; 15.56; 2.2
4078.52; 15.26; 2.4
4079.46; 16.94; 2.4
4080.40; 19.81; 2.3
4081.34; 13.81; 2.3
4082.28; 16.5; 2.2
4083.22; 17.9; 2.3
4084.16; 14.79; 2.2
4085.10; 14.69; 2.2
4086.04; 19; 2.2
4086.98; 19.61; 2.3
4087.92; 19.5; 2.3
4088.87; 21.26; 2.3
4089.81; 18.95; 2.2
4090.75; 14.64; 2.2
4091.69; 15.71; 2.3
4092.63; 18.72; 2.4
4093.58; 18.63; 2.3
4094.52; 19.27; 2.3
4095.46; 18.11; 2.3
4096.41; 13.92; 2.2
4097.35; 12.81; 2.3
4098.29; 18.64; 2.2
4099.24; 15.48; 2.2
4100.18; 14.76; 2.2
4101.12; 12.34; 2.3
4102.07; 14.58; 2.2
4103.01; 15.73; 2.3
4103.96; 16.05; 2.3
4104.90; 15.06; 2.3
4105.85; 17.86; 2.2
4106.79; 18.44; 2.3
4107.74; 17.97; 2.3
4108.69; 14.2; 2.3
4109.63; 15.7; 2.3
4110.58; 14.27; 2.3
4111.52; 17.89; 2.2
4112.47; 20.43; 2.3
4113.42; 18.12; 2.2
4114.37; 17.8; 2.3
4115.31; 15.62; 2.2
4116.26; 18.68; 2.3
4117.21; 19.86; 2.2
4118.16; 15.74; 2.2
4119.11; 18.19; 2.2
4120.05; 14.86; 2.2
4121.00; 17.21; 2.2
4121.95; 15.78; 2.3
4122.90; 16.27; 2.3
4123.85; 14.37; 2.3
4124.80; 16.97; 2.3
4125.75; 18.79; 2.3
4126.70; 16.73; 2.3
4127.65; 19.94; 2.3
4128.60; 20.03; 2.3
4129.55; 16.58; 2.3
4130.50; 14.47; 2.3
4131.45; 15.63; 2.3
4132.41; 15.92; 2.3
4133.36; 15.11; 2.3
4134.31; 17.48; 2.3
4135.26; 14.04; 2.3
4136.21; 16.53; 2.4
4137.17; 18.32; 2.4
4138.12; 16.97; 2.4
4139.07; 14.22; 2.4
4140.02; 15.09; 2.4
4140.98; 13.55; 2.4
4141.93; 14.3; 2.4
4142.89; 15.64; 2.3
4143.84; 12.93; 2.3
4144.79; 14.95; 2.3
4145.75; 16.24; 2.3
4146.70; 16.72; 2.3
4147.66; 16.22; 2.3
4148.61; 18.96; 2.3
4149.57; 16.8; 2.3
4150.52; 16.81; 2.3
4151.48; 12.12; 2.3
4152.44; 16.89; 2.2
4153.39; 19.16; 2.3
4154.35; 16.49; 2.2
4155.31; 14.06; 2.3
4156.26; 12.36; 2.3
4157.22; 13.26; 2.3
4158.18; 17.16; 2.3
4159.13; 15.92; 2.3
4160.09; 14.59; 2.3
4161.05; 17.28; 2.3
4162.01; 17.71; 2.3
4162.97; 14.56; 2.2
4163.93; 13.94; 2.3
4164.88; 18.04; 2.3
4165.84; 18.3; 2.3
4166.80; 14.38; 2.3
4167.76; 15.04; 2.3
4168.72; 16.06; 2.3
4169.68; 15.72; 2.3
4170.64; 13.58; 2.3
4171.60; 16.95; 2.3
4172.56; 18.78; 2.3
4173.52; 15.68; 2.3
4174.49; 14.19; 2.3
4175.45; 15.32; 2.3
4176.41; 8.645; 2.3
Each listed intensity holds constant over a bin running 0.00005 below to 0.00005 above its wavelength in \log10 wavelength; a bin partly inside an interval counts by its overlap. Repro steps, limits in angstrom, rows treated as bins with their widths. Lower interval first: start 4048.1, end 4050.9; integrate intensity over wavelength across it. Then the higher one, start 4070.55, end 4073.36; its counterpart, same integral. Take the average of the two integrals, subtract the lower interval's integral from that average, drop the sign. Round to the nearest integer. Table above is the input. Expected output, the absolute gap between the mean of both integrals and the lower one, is 1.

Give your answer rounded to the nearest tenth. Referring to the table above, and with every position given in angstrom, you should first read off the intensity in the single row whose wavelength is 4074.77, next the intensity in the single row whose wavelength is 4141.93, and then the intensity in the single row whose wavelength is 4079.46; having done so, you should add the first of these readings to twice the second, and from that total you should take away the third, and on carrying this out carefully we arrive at 29.3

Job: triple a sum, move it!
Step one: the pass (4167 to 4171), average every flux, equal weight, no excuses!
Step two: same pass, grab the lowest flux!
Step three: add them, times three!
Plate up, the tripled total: 86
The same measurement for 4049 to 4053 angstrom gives 92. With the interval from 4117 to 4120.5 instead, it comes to 96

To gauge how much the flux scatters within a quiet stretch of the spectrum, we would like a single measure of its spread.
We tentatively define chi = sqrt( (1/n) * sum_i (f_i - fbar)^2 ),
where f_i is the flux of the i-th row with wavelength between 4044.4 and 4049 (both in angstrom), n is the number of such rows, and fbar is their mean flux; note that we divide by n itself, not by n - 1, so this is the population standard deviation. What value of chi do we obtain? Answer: 1.24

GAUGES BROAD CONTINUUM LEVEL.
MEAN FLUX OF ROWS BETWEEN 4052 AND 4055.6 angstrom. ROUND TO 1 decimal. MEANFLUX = 17.2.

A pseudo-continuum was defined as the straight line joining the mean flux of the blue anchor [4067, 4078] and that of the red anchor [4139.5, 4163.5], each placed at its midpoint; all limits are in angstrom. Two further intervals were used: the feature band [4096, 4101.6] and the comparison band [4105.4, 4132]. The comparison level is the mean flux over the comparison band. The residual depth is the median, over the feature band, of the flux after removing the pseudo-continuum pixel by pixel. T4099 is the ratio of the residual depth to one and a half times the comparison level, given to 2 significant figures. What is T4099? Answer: -0.074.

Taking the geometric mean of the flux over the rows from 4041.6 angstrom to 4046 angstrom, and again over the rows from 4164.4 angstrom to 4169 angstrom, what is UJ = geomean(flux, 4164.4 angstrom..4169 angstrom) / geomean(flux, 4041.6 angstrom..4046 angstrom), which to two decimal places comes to 1.01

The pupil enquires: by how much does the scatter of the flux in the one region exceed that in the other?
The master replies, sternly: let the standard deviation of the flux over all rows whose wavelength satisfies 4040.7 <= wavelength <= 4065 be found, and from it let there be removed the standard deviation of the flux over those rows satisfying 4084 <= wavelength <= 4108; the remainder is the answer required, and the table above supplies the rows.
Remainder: 1.0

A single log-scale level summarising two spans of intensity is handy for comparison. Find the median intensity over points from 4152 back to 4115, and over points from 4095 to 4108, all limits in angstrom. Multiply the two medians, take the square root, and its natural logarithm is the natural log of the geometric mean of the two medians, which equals 2.77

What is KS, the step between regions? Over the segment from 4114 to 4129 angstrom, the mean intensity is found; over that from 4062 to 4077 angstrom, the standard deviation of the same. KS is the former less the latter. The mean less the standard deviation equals 15.0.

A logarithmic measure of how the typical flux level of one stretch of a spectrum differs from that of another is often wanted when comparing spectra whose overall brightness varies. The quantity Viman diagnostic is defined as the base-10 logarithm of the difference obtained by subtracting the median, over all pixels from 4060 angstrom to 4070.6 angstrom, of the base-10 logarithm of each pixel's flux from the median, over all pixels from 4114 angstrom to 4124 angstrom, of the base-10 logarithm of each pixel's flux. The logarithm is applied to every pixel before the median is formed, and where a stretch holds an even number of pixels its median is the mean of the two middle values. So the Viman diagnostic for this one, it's -1.4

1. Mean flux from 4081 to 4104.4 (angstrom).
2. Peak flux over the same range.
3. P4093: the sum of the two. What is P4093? 37.9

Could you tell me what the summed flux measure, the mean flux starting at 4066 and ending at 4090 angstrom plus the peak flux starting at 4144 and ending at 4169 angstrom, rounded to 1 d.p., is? 36.3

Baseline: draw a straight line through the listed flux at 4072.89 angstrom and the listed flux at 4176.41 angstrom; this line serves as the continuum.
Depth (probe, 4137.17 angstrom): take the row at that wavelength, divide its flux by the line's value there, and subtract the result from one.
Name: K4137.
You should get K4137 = -0.6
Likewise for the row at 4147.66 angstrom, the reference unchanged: -0.5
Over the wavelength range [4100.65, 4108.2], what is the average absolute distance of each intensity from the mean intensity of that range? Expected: 1.6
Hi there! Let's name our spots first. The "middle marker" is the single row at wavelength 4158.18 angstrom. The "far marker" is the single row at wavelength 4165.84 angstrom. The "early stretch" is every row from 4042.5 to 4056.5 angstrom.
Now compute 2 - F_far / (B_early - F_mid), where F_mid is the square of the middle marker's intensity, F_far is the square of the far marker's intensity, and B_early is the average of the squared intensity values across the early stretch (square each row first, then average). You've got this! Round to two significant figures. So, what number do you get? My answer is 43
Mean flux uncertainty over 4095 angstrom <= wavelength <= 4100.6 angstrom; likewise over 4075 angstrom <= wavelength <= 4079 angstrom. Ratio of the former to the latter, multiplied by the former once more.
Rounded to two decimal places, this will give 2.22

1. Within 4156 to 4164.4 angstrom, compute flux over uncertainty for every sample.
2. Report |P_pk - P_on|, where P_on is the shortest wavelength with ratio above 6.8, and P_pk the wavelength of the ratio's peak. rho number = 3.8 angstrom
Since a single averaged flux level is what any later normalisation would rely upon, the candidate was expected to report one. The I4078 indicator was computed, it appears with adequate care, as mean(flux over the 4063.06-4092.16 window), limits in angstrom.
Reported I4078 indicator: 16.7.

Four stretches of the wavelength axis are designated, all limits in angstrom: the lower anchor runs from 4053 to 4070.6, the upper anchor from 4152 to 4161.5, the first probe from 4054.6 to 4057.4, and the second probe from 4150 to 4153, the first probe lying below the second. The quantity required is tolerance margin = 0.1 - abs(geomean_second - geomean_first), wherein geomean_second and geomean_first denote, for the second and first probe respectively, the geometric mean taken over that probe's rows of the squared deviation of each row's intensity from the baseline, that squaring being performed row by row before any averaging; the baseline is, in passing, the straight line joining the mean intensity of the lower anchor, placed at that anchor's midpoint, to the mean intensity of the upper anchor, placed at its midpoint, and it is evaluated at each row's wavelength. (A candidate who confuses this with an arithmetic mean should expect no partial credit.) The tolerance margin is -0.8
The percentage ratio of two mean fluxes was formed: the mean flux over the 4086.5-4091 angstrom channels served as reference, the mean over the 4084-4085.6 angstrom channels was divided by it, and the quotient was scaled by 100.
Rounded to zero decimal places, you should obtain 78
